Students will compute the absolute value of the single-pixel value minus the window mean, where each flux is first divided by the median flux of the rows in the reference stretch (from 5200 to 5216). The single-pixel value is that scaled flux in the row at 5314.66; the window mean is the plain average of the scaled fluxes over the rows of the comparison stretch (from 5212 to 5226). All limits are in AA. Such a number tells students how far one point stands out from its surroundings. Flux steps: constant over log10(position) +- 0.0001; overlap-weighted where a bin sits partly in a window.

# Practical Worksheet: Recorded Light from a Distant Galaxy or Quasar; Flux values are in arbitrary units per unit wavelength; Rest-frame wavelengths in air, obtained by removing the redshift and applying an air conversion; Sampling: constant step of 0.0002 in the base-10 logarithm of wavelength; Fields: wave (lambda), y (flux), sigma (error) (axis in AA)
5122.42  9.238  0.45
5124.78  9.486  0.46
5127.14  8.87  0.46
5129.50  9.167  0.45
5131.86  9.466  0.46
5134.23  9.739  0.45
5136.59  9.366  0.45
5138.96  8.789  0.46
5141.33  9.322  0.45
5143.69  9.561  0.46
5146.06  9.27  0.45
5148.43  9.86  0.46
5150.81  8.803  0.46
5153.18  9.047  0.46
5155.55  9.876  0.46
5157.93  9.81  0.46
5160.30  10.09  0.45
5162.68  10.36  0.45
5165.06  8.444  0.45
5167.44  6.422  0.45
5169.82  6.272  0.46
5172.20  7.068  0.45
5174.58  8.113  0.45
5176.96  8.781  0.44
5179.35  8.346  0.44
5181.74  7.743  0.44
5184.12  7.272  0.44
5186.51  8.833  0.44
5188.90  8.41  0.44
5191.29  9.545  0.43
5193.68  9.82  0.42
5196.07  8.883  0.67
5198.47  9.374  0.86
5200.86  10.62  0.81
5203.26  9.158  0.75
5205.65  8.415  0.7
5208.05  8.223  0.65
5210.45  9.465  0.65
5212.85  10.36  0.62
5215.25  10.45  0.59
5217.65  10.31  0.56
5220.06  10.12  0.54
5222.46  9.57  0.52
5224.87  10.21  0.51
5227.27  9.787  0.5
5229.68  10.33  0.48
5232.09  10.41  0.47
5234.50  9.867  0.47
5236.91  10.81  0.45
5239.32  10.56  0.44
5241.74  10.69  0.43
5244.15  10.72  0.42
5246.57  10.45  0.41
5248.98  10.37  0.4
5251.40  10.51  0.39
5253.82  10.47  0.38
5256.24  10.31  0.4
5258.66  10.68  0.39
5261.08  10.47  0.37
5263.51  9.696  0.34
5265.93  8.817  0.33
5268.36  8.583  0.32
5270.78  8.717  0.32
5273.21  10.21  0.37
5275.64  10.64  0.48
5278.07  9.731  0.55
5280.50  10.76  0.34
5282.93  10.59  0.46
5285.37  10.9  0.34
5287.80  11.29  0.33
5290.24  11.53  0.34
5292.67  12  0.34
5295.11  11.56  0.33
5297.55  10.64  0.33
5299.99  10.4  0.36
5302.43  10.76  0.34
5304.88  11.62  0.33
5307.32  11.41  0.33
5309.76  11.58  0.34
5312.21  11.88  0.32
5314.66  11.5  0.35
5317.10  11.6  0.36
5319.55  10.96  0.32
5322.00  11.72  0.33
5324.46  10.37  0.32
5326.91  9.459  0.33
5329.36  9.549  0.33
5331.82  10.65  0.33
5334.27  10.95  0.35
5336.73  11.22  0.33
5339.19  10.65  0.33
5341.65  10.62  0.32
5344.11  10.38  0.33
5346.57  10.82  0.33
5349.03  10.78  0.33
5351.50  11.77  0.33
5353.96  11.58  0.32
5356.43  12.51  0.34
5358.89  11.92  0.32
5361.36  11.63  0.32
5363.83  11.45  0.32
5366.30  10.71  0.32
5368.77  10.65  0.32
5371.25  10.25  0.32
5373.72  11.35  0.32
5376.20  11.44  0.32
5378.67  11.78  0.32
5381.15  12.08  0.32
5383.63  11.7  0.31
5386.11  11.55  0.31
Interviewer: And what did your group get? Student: 0.141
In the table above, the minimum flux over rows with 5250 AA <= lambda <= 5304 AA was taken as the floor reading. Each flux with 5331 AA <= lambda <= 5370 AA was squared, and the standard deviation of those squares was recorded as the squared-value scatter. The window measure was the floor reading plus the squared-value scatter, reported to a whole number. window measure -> 22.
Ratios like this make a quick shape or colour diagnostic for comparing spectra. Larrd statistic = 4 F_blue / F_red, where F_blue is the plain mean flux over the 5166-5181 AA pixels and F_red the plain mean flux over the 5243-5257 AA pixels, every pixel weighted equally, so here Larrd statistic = 2.87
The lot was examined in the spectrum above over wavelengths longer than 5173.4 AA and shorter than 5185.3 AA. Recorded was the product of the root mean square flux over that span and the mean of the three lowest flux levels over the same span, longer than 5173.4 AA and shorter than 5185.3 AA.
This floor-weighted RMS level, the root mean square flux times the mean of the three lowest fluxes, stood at 62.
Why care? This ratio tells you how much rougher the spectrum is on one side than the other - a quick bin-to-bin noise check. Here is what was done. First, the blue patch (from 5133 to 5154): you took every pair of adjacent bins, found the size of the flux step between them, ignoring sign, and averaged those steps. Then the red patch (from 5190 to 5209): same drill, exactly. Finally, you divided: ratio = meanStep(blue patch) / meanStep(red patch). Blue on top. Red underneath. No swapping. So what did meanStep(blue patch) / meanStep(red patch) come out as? 0.6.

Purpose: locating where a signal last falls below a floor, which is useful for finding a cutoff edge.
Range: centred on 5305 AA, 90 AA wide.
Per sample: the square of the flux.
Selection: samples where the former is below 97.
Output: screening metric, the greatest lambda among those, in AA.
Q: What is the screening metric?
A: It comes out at 5329.36 AA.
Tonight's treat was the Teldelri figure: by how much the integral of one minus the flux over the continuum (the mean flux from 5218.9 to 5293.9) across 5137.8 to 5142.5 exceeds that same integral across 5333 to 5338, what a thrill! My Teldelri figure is 0.94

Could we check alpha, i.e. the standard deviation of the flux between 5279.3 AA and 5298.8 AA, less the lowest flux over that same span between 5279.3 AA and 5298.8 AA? -10.1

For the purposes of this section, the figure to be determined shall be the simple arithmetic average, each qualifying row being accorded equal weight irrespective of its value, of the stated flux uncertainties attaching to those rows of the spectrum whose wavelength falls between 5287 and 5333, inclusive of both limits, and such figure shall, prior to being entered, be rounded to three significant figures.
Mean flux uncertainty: 0.335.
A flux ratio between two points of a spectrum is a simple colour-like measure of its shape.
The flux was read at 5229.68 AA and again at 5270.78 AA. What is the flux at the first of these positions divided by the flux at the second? 1.19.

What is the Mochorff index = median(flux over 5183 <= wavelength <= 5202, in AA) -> 9.1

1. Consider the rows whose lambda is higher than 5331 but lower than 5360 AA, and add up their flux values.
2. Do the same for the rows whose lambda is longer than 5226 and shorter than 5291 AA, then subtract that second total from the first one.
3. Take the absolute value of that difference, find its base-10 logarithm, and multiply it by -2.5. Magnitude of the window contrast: -5.40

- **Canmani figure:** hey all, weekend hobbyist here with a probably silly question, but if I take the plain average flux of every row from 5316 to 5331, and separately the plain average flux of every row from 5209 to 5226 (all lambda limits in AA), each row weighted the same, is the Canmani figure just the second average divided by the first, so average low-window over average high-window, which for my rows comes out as 0.95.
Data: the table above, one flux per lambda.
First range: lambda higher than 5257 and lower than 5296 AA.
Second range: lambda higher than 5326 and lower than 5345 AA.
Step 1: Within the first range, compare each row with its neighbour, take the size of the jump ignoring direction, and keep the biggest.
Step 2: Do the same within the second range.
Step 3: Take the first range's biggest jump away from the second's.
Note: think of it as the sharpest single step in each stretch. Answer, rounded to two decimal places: -0.39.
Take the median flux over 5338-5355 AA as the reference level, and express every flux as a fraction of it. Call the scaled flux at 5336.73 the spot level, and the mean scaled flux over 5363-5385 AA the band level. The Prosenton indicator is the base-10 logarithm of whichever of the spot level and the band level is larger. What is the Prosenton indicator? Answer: 0.019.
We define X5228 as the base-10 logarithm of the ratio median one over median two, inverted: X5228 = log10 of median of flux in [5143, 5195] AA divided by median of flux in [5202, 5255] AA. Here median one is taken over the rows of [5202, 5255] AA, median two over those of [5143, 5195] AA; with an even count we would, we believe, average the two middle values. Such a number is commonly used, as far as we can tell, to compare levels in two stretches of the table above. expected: -0.069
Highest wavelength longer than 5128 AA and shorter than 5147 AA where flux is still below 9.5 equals 5146.06 AA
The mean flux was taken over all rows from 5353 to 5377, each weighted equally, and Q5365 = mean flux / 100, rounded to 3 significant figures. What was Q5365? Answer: 0.113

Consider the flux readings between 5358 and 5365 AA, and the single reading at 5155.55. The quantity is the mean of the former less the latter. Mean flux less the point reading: 2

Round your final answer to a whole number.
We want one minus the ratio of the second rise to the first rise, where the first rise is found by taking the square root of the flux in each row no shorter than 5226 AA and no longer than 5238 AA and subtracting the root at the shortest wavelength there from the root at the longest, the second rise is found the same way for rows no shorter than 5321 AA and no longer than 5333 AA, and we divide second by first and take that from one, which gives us 2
